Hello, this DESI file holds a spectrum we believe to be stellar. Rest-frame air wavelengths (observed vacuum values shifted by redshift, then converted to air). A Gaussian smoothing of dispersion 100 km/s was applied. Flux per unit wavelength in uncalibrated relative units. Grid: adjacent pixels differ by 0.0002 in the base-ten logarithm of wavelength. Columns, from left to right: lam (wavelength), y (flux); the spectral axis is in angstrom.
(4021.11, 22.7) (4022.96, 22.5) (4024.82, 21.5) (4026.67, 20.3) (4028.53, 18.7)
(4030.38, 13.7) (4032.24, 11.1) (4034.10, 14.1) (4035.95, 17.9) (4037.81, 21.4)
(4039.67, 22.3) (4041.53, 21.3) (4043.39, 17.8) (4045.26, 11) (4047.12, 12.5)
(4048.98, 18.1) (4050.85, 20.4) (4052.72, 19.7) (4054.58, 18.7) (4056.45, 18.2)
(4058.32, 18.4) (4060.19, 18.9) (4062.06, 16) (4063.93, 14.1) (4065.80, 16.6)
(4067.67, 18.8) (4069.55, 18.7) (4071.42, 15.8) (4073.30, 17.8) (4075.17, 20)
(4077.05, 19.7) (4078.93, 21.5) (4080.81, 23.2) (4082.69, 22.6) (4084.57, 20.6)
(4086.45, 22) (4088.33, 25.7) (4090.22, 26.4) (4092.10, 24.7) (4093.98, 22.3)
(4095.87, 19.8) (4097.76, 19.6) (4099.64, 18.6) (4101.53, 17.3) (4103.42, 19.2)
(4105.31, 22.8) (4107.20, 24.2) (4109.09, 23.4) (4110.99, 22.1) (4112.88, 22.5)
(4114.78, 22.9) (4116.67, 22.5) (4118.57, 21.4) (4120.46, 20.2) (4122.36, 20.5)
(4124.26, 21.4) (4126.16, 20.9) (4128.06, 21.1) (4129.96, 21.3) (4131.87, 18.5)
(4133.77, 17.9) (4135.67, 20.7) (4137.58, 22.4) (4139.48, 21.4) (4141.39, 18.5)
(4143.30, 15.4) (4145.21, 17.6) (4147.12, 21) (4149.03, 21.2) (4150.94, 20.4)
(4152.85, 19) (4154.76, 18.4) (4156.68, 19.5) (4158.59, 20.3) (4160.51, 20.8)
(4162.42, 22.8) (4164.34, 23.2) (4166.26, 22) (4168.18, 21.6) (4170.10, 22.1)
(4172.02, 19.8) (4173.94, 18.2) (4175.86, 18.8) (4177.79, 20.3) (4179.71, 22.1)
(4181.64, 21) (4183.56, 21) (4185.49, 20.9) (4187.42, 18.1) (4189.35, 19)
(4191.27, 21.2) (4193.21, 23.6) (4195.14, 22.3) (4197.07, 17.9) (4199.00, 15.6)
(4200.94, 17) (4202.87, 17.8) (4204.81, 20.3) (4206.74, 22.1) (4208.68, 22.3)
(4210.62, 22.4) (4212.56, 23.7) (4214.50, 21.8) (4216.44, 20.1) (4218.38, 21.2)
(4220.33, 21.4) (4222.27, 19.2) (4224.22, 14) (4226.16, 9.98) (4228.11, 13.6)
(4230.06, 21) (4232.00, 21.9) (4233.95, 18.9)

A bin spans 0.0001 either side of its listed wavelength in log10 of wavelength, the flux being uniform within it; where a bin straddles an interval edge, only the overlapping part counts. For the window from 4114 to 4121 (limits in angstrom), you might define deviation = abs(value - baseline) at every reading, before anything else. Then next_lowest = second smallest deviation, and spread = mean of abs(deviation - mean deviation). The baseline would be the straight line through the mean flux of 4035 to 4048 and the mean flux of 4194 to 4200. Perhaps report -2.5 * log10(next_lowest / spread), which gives -1.3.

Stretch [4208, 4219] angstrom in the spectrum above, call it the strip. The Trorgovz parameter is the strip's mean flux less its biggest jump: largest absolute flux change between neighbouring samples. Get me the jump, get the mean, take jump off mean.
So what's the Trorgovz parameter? 20.0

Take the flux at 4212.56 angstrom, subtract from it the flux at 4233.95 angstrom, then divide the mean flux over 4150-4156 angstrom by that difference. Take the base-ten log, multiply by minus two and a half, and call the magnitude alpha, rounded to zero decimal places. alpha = -2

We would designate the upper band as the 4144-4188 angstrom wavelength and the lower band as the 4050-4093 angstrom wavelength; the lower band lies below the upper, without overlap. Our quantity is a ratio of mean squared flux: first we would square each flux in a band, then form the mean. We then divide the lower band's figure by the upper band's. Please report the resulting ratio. 0.97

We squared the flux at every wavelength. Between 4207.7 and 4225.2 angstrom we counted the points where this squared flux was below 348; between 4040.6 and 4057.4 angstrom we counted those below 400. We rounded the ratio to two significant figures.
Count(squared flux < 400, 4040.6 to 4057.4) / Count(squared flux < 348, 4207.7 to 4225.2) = 7.0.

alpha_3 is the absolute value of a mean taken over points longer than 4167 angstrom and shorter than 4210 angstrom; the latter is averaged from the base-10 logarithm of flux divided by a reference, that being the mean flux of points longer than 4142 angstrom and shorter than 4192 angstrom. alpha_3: 0.00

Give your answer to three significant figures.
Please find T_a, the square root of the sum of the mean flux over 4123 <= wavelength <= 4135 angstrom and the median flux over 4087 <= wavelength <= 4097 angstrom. 6.70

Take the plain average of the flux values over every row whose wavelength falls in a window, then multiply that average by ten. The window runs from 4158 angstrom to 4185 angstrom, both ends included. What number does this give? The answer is 210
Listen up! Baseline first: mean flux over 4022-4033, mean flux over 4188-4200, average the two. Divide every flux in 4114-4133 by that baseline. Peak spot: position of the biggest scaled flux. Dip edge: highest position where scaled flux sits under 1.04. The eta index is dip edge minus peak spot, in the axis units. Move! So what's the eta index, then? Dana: 17.1 angstrom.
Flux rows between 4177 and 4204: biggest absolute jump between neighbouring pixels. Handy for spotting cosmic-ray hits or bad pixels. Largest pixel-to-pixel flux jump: 4.4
